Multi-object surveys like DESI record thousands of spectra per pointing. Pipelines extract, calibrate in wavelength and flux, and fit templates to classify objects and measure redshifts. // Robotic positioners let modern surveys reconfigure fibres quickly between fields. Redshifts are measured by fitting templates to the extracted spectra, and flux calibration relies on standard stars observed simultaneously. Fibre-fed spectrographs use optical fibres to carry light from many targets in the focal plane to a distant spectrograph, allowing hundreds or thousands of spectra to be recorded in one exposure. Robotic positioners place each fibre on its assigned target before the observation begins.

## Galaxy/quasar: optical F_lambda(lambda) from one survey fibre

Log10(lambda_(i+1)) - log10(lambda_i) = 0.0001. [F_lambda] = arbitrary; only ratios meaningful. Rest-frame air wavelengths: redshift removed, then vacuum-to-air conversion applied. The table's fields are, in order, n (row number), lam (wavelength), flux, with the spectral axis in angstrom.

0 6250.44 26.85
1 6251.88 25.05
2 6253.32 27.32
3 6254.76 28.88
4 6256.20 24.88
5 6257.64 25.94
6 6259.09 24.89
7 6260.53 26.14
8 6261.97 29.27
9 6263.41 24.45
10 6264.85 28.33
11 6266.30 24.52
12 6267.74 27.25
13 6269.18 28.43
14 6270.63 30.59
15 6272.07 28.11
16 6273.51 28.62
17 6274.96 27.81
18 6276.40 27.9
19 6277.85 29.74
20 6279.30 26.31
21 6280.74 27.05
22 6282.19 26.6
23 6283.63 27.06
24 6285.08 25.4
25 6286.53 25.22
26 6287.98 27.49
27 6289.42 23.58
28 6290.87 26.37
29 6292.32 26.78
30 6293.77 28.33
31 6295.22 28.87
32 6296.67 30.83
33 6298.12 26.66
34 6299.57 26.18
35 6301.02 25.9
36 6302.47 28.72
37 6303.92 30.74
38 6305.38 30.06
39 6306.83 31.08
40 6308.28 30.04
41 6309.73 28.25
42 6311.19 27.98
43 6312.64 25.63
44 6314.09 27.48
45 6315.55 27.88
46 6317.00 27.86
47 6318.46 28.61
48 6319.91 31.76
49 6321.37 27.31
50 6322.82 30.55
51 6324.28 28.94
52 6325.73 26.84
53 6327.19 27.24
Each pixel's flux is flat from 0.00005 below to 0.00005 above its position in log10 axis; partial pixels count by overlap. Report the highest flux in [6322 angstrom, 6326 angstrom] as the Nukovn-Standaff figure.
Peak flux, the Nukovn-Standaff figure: 30.55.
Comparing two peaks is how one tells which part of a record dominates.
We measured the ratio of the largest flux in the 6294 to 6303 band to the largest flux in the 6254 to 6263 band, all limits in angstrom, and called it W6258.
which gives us 1.05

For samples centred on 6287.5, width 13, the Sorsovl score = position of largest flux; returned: 6293.77 angstrom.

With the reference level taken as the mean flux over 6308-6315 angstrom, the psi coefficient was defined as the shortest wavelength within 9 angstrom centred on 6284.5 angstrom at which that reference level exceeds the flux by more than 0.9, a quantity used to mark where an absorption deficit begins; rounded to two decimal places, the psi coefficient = 6282.19 angstrom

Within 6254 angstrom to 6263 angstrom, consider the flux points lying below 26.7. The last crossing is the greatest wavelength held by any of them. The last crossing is 6260.53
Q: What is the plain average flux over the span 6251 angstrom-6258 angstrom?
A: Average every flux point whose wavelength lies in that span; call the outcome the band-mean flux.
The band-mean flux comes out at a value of 26.4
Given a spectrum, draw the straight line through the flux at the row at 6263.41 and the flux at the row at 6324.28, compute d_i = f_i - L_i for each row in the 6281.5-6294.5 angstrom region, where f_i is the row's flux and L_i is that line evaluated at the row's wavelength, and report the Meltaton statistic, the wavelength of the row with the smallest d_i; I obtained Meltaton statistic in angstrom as 6289.42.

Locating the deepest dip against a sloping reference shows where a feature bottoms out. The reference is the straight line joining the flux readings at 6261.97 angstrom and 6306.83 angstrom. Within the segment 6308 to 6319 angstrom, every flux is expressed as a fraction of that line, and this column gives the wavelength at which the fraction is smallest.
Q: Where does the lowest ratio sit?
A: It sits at 6312.64 angstrom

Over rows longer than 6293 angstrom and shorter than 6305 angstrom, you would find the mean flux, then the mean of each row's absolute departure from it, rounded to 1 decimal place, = 1.5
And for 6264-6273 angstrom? 1.3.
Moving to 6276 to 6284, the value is 0.9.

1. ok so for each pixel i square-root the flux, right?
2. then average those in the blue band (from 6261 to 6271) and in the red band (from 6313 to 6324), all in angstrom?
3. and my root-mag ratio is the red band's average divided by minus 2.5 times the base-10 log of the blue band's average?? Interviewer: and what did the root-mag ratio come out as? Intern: -2.98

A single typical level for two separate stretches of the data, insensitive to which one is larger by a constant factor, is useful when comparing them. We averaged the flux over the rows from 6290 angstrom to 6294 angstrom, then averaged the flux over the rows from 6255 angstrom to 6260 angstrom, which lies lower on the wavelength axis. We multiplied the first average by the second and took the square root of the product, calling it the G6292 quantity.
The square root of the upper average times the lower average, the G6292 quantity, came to 26.2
